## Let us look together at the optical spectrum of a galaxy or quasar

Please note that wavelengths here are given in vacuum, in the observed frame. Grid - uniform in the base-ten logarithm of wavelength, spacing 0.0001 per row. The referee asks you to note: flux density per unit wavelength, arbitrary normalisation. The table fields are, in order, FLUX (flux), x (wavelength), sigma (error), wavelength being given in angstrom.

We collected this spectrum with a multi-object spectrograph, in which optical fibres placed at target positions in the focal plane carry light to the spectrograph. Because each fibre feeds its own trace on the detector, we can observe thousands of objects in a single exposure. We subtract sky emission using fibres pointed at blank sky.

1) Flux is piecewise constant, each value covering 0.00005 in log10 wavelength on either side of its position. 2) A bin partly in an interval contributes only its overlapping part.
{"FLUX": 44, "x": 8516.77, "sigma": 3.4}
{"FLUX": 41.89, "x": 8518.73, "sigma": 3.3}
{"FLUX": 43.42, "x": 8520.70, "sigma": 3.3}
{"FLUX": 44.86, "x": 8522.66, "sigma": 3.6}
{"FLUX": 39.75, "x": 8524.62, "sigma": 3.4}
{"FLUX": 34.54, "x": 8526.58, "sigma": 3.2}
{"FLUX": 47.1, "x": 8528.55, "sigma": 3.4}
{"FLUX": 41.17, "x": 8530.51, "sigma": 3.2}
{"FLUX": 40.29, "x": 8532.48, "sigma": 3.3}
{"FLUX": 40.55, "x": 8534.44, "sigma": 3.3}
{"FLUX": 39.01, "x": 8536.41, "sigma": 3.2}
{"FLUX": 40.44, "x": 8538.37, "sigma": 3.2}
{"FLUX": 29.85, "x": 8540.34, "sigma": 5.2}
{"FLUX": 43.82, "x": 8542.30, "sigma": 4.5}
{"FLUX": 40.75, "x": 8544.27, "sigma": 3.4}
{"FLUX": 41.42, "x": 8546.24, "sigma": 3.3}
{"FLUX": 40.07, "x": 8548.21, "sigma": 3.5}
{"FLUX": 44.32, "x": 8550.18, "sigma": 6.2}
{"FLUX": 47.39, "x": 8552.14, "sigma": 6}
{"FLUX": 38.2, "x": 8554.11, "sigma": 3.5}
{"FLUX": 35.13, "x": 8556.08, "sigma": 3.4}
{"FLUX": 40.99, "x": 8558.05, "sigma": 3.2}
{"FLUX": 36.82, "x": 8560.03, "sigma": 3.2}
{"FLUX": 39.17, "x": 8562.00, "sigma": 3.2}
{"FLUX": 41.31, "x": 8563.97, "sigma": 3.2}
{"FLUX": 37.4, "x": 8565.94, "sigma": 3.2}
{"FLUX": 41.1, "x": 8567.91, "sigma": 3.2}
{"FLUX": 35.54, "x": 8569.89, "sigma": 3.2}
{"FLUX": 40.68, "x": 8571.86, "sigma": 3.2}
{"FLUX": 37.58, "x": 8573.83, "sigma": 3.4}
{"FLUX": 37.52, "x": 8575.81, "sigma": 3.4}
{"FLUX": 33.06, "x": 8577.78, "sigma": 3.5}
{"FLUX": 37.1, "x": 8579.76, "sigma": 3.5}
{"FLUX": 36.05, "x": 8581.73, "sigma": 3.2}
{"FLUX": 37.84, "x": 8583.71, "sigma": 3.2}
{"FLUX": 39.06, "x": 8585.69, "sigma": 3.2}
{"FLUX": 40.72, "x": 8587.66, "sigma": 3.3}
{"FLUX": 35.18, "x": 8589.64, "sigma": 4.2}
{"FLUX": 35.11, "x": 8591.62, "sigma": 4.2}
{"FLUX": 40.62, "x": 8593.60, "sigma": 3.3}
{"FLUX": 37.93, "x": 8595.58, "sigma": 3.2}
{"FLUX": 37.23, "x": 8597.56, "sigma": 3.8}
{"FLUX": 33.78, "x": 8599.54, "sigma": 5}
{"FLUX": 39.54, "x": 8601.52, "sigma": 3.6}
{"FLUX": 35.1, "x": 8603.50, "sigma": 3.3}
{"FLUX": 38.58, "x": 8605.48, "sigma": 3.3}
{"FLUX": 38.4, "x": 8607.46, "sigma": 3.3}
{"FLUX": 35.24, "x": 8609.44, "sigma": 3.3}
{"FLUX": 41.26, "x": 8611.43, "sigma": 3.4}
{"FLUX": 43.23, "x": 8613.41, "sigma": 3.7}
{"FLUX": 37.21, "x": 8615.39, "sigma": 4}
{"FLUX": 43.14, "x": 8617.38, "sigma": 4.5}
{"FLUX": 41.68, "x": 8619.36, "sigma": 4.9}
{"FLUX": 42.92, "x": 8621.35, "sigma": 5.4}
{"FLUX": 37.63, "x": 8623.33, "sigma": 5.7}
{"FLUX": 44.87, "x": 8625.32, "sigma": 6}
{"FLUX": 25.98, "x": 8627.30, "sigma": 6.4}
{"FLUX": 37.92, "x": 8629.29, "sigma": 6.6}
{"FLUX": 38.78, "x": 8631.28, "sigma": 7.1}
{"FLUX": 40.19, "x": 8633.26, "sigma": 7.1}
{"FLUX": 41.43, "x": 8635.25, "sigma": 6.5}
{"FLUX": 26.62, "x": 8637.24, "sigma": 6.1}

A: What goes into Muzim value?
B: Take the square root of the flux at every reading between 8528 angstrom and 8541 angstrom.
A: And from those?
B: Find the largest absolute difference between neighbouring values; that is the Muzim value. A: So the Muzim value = 0.90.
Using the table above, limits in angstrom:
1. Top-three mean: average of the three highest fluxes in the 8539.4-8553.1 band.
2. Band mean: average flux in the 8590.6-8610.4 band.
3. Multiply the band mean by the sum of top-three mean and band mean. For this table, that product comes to 3059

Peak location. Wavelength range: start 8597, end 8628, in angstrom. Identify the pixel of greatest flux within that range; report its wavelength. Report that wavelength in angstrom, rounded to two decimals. 8625.32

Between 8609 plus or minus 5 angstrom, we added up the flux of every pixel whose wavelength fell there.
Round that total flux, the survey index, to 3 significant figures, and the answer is 197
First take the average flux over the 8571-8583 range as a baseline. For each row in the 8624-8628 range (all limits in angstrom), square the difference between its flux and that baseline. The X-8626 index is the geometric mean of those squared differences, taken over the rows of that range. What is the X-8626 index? 87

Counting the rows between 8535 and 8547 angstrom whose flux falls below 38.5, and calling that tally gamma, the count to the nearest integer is 1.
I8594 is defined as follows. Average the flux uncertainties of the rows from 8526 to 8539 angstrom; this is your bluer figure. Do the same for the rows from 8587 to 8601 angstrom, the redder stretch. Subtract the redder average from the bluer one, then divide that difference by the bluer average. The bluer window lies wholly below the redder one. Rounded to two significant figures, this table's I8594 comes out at -0.18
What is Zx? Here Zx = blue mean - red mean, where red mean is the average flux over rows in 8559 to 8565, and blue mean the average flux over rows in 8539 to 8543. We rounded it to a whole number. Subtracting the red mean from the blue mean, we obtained -2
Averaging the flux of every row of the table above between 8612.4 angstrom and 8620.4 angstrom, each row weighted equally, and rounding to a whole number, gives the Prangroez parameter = 41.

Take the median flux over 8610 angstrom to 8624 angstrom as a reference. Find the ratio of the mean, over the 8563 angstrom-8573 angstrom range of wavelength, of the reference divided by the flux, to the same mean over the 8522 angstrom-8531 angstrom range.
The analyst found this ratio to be 1.05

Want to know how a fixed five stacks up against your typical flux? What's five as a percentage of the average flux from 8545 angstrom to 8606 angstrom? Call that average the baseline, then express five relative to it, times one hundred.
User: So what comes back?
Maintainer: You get 13.0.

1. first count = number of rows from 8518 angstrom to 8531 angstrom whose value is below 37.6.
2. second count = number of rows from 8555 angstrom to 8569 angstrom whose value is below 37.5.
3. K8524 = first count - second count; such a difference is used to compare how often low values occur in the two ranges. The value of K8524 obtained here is -2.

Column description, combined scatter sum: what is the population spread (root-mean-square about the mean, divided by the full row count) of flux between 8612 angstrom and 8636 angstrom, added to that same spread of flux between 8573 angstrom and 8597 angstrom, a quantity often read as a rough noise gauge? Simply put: 6.90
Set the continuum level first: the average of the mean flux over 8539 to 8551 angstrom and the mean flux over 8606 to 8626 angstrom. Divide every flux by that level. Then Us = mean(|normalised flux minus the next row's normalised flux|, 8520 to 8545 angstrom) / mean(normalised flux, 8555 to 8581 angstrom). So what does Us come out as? 0.136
